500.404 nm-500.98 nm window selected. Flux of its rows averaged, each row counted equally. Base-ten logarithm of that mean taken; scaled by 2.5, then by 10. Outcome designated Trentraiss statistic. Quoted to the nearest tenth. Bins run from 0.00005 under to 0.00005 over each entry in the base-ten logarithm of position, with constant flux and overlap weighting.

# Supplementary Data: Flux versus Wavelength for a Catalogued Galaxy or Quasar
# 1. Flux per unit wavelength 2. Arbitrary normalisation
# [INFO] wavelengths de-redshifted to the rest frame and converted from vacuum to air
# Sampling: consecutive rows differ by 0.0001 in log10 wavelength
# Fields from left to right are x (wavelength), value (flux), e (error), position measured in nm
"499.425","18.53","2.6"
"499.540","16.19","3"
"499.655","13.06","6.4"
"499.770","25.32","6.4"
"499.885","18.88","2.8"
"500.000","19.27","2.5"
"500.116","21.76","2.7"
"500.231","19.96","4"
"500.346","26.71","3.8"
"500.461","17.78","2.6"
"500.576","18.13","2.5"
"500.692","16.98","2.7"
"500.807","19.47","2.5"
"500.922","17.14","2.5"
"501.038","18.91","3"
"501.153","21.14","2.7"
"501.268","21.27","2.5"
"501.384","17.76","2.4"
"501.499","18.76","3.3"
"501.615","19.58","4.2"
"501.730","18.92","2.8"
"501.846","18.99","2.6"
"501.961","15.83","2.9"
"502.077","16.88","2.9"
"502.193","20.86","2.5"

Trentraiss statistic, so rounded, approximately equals 31.3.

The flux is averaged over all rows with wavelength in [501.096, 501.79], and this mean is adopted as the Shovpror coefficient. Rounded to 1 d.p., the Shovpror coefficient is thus 19.6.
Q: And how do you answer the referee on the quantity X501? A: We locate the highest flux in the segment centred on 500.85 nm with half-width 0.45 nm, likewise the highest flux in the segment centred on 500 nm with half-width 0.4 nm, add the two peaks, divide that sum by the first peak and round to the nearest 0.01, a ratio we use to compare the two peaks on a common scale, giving 2.26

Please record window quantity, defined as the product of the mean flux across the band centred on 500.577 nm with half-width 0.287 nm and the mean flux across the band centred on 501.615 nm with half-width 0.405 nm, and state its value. 371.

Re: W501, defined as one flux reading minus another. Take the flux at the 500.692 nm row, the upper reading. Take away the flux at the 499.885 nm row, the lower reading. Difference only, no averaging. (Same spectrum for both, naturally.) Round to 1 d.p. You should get -1.9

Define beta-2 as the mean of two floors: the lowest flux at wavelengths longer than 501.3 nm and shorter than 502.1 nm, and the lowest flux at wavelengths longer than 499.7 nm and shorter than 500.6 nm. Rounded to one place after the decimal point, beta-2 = 16.8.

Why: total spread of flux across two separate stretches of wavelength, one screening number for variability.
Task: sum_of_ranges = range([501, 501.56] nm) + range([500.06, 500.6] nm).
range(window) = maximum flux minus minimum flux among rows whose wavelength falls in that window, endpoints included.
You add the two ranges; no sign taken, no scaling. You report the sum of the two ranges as 12.4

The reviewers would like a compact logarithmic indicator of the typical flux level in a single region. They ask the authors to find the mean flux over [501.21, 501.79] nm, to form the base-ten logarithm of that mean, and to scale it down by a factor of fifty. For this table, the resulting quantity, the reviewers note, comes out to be 0.0257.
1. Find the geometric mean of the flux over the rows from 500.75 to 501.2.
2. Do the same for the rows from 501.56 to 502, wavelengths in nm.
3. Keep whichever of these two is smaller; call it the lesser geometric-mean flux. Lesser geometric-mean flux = 18.3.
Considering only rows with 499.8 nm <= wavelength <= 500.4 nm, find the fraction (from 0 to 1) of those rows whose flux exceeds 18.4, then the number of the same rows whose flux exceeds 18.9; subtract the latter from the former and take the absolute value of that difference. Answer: 3.0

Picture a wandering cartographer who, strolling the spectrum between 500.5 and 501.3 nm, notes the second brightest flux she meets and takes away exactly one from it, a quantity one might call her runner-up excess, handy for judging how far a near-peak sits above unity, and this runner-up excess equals 20.1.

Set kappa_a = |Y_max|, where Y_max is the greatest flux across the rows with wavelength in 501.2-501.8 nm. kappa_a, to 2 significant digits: 21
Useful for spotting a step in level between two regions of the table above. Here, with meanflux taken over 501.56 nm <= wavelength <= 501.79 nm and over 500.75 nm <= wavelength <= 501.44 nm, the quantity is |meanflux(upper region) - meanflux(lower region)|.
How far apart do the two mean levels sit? 0.0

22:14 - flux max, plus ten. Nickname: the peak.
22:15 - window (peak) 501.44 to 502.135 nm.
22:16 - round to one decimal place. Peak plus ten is 29.6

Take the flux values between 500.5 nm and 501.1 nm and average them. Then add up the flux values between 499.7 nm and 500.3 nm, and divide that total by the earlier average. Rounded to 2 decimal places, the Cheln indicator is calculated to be 5.80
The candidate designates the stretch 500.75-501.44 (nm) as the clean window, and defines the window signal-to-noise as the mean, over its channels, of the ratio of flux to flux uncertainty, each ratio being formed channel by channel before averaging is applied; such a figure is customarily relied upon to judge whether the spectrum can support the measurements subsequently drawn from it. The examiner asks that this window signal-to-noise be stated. 7.4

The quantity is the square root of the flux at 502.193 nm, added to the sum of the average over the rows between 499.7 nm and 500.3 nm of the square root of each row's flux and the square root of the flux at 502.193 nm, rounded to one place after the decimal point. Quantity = 13.7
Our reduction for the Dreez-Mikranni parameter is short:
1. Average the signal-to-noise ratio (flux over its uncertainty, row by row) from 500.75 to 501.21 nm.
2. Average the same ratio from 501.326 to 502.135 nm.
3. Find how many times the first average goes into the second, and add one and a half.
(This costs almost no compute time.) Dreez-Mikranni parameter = 2.36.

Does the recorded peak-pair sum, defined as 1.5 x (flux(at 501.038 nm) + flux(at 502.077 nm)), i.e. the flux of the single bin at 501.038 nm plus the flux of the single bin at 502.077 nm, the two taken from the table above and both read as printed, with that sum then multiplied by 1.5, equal 53.7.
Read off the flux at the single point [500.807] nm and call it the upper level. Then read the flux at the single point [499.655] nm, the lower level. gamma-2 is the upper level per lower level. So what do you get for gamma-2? 1.5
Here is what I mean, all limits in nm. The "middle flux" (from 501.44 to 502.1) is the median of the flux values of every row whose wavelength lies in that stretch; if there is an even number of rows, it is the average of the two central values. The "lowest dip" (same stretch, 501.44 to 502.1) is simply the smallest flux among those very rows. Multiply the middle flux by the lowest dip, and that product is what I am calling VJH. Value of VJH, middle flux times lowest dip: 298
